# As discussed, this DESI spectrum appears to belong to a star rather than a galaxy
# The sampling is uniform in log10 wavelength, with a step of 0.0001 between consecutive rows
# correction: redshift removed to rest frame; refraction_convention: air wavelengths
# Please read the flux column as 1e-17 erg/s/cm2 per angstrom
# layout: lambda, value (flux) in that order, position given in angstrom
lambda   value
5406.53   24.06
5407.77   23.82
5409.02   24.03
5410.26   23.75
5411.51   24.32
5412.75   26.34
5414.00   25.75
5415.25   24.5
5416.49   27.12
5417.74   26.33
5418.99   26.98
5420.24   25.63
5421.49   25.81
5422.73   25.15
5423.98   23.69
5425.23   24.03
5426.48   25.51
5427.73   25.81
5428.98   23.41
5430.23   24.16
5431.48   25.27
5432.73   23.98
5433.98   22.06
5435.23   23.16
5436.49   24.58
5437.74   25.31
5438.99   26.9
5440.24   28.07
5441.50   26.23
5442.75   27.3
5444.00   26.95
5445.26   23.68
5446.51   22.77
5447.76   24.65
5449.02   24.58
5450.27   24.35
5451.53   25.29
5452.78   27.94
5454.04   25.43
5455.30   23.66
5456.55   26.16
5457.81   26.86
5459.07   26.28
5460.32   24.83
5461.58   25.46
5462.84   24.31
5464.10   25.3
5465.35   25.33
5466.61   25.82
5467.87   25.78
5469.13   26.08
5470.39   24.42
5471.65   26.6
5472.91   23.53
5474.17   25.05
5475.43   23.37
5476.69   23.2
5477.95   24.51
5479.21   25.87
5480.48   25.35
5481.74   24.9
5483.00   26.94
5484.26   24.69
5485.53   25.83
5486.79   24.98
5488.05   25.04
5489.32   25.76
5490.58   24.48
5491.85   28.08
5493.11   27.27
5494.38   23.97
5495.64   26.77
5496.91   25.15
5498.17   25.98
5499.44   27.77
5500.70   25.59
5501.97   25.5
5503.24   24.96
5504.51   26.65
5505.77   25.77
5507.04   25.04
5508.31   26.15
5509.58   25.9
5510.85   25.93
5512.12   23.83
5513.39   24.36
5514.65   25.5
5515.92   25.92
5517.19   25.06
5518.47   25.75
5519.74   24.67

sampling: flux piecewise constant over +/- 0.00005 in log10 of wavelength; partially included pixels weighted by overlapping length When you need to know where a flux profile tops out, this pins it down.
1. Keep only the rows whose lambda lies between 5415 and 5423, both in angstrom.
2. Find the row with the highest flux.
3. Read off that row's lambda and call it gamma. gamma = 5416.49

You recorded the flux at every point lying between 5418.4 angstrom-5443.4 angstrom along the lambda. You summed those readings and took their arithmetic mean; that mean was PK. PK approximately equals 25.2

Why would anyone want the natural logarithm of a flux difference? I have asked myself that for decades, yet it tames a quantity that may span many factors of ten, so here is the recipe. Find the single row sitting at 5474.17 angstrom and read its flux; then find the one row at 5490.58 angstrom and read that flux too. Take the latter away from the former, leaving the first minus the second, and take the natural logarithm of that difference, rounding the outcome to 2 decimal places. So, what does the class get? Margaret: -0.56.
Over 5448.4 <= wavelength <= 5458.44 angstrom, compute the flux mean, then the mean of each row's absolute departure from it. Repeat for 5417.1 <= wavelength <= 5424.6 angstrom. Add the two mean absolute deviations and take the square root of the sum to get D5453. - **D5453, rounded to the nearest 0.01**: 1.37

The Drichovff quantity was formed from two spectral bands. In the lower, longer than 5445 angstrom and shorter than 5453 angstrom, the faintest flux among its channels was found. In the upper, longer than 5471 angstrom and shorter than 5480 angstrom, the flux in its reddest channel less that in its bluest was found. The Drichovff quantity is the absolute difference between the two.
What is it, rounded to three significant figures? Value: 23.5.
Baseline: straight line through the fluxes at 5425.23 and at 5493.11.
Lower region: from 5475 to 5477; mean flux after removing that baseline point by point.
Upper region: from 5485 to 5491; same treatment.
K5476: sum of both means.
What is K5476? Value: -5.0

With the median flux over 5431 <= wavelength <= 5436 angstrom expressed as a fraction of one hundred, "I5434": 0.236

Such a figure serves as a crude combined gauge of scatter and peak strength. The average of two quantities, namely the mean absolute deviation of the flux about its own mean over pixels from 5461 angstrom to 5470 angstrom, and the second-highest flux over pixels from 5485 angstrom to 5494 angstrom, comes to 13.8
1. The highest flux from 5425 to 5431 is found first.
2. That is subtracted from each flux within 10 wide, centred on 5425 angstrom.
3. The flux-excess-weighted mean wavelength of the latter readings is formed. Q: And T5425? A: 5425.8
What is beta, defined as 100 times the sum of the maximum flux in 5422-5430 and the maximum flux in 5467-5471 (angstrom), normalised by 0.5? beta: 10378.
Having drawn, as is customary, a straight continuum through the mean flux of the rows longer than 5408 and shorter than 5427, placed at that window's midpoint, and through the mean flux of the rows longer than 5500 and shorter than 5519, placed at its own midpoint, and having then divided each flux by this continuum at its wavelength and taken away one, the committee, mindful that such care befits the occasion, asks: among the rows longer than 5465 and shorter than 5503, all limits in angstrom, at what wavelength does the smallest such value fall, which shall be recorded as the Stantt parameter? 5476.69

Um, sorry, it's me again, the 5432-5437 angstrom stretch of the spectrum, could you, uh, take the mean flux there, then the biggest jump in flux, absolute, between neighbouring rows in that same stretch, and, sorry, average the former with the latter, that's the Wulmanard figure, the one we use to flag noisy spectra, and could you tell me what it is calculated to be 12.7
